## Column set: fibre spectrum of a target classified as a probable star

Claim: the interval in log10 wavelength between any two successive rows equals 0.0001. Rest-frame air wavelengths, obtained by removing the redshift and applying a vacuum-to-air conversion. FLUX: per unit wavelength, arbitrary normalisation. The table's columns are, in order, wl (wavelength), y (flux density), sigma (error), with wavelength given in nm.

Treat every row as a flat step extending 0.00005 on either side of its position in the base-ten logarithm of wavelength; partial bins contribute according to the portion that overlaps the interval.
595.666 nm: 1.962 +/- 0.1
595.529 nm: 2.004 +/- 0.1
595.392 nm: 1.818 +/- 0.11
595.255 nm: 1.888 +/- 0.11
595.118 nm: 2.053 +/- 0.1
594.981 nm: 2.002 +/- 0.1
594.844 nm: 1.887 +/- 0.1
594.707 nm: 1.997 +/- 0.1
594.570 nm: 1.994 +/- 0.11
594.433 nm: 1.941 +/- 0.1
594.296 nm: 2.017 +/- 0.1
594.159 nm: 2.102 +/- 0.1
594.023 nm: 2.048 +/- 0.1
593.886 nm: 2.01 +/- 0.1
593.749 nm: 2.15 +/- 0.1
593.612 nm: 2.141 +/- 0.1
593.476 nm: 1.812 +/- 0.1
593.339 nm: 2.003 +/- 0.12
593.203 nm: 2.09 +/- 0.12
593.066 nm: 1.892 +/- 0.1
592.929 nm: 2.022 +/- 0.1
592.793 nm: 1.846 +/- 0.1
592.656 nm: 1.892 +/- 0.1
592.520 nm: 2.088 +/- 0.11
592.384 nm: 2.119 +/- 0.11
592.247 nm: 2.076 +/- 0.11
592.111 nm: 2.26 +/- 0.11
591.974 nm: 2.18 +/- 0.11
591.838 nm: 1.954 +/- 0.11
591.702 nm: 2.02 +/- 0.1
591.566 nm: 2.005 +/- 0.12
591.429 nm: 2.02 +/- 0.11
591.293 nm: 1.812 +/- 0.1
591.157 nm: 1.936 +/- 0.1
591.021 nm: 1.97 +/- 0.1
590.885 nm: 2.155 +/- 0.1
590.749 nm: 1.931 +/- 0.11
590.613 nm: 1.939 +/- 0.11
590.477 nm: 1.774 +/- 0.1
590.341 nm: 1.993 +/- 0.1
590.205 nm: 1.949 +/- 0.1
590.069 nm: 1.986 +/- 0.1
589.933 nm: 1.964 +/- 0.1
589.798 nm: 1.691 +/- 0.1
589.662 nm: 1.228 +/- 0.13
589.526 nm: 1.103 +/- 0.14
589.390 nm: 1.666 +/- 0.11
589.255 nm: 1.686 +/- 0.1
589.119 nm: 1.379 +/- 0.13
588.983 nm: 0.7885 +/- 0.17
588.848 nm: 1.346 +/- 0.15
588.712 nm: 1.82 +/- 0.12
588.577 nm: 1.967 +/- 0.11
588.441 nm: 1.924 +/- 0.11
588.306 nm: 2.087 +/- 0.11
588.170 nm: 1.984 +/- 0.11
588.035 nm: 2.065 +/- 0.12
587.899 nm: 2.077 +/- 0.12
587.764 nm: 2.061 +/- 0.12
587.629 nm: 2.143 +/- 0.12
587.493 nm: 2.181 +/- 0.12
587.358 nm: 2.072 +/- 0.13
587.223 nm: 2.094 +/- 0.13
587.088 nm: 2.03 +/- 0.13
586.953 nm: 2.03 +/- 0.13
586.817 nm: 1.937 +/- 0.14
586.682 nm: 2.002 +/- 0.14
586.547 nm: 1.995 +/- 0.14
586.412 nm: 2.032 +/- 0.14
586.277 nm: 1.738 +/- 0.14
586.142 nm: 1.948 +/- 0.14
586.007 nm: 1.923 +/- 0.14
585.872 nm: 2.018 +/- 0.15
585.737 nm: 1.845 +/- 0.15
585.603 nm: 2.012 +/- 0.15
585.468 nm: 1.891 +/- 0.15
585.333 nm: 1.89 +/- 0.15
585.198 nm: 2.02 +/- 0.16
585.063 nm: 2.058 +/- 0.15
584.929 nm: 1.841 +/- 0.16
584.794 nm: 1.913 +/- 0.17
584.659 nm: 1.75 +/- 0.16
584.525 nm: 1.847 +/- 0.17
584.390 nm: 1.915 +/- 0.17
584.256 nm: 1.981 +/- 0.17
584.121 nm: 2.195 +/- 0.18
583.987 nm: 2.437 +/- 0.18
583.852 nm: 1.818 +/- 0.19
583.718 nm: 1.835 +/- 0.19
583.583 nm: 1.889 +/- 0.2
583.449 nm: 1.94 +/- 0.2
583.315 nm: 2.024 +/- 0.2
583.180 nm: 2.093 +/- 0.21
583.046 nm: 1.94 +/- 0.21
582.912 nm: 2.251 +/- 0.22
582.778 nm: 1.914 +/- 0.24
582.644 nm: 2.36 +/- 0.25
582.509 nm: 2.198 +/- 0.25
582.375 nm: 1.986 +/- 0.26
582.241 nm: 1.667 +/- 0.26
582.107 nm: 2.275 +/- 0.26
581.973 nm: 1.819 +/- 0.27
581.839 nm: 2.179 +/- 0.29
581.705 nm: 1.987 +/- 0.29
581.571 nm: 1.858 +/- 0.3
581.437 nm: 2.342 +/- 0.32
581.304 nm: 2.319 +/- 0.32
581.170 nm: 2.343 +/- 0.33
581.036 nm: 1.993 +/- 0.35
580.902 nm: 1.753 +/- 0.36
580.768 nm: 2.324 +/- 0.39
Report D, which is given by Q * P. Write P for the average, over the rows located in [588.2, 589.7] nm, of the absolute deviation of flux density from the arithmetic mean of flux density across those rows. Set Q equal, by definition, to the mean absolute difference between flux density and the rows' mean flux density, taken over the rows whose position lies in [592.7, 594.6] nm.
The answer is 0.026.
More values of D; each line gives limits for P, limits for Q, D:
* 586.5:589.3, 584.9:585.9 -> 0.019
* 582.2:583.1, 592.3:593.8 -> 0.020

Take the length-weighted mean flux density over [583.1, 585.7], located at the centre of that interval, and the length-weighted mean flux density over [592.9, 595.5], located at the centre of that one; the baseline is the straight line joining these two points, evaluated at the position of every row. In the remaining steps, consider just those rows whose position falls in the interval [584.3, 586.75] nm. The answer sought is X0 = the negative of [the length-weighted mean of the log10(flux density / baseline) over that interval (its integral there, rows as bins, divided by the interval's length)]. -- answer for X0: 0.01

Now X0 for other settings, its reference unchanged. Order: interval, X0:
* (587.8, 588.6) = -0.01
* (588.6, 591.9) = 0.06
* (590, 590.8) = 0.01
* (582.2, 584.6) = -0.01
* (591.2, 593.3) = -0.01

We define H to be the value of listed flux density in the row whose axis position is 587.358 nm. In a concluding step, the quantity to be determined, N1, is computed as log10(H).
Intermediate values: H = 2.072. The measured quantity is 0.32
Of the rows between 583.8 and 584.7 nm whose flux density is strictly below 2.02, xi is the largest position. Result 584.659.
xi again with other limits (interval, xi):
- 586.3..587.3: 586.817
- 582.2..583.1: 583.046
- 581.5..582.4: 582.375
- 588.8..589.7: 589.662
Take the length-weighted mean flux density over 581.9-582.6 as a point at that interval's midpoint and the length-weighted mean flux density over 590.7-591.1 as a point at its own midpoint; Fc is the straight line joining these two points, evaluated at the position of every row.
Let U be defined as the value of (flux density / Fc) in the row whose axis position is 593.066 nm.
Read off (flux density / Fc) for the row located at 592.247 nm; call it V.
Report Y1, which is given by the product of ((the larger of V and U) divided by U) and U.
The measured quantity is 1.03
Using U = 0.93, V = 1.03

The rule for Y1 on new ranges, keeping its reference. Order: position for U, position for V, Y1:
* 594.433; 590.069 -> 0.98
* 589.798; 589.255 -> 0.84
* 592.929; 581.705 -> 1.00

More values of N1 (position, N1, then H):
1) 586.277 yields 0.24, 1.738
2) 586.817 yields 0.29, 1.937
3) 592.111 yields 0.35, 2.26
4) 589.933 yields 0.29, 1.964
